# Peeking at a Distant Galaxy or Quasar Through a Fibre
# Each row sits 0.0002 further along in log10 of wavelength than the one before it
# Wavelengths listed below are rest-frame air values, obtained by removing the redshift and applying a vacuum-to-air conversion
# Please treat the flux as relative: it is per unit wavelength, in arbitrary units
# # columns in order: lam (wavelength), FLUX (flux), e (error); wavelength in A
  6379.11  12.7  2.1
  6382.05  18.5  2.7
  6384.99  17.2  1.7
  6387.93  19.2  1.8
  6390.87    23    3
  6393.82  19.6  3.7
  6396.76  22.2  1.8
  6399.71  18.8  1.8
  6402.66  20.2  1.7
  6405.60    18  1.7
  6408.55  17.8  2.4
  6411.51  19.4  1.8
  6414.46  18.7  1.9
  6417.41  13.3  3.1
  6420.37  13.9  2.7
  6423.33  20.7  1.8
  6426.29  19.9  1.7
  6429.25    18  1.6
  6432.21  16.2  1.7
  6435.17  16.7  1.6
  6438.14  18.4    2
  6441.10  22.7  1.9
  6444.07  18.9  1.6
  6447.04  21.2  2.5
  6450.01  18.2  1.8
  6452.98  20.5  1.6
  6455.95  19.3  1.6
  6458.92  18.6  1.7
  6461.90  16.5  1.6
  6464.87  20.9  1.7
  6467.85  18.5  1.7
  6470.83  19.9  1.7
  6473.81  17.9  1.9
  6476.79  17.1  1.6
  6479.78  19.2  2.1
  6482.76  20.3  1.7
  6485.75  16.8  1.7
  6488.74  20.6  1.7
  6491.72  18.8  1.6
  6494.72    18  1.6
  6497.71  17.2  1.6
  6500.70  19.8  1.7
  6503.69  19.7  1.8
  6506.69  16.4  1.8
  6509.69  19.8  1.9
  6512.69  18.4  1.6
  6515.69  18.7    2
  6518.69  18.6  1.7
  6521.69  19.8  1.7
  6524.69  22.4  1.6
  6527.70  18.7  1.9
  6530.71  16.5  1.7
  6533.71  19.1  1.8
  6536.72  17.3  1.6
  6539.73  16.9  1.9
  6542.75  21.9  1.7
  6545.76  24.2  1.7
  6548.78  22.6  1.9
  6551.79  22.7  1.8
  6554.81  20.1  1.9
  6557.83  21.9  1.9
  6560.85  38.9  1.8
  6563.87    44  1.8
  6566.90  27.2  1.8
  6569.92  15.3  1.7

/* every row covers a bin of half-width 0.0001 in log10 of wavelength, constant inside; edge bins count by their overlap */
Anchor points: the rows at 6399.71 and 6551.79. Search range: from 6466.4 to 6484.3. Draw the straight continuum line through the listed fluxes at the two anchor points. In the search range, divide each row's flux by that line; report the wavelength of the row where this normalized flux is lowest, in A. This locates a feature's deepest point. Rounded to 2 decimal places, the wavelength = 6476.79 A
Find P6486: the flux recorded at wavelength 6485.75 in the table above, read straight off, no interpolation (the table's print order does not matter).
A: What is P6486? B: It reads 16.8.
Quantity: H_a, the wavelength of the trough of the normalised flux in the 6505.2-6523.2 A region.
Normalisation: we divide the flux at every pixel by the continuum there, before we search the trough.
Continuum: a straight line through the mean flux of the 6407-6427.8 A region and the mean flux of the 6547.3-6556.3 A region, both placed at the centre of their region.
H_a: 6506.69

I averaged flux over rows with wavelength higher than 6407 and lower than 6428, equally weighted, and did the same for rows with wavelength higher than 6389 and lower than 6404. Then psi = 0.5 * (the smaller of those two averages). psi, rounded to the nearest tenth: 8.8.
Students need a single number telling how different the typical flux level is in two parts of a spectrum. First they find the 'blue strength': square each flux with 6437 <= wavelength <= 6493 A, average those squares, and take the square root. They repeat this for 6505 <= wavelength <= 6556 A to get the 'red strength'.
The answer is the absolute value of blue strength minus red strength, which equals 0.5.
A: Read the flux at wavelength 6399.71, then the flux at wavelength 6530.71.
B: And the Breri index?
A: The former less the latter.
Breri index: 2.3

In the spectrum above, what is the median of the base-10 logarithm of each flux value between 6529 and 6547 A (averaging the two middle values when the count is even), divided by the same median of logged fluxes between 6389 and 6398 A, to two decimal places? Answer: 0.94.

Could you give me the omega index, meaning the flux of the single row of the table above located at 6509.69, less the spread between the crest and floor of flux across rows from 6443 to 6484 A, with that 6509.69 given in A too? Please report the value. 15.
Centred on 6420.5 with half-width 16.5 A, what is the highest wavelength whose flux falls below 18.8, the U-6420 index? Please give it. 6435.17 A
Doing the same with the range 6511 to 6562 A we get 6539.73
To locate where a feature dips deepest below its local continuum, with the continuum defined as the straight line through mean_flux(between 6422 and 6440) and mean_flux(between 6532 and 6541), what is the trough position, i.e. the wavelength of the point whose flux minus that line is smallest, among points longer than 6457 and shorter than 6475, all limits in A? 6461.90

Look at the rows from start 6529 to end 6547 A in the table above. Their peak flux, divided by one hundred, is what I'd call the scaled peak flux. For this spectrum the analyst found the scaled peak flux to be 0.24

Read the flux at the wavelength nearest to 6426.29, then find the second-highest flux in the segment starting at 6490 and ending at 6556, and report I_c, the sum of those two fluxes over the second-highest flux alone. 1.88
